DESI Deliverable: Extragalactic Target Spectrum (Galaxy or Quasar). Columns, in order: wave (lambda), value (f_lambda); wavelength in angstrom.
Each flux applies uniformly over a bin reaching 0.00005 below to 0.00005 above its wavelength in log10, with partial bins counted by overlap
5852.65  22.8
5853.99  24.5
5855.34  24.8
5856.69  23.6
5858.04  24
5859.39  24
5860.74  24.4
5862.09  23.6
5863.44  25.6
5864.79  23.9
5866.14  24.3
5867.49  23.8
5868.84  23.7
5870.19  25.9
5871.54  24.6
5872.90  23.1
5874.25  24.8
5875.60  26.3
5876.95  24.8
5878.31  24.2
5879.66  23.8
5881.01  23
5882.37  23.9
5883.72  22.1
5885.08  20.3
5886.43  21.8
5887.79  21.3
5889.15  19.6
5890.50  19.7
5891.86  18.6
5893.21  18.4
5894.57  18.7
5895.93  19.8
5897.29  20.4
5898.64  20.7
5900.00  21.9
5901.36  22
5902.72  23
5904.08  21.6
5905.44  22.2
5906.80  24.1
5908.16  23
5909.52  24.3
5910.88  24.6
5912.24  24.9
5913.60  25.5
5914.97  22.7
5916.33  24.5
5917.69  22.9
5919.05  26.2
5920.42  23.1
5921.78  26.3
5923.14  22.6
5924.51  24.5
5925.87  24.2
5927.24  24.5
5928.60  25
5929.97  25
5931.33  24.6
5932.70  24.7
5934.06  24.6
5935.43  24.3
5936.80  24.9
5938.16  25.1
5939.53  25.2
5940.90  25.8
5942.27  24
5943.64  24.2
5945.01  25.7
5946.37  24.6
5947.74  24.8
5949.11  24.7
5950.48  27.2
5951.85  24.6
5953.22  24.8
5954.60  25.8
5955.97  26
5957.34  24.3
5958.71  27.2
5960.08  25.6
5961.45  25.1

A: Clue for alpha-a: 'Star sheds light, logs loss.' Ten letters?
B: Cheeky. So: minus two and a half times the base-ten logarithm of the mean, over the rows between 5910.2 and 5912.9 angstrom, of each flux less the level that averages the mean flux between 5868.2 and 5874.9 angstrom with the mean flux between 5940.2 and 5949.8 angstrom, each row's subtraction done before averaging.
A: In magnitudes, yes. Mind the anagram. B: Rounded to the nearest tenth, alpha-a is 2.3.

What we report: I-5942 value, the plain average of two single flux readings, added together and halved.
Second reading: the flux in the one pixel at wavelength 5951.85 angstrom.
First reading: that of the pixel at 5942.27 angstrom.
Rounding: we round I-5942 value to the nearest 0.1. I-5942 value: 24.3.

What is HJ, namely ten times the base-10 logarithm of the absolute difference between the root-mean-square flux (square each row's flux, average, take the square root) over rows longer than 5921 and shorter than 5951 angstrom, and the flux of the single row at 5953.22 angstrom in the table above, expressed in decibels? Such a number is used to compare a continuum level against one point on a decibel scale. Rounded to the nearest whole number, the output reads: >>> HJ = -12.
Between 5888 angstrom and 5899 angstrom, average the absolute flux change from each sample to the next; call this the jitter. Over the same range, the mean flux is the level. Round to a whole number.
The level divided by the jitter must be 37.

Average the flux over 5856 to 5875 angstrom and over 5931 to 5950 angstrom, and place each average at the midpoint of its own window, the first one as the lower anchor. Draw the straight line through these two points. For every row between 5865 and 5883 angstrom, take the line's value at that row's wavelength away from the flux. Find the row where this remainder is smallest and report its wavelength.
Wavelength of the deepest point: 5881.01 angstrom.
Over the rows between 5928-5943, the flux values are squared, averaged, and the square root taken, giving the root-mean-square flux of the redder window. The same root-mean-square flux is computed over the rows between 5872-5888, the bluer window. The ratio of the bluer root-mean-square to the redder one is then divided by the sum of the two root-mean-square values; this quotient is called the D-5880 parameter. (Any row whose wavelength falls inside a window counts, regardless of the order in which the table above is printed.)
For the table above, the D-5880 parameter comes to 0.0195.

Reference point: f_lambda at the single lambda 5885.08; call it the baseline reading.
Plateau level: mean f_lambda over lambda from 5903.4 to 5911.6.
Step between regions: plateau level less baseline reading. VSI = 3.0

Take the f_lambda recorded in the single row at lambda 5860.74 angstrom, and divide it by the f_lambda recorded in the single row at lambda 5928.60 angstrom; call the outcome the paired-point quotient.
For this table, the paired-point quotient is 0.98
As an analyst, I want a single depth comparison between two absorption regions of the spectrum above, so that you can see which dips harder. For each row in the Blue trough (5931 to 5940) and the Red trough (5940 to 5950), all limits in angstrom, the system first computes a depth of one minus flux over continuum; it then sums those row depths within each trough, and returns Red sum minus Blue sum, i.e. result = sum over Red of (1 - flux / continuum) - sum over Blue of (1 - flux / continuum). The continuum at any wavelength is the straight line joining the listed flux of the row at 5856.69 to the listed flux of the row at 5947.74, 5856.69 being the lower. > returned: 0.0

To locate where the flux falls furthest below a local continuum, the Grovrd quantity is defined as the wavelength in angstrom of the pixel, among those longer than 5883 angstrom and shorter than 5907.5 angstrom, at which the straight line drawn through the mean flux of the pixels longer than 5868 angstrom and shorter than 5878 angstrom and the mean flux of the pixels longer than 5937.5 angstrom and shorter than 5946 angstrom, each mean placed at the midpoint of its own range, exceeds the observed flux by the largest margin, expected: 5893.21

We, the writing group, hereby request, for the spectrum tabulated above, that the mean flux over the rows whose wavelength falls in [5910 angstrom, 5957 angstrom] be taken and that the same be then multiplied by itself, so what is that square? 613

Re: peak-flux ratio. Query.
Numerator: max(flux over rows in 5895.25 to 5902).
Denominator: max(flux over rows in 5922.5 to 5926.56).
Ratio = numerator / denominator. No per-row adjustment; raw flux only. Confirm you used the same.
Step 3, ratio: 0.90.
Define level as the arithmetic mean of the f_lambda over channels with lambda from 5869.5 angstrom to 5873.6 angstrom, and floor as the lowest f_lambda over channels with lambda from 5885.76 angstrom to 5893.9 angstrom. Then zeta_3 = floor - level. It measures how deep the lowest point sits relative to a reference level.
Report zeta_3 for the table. -6.1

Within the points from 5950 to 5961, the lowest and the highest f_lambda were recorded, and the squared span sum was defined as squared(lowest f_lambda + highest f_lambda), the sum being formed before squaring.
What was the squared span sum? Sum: 2652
